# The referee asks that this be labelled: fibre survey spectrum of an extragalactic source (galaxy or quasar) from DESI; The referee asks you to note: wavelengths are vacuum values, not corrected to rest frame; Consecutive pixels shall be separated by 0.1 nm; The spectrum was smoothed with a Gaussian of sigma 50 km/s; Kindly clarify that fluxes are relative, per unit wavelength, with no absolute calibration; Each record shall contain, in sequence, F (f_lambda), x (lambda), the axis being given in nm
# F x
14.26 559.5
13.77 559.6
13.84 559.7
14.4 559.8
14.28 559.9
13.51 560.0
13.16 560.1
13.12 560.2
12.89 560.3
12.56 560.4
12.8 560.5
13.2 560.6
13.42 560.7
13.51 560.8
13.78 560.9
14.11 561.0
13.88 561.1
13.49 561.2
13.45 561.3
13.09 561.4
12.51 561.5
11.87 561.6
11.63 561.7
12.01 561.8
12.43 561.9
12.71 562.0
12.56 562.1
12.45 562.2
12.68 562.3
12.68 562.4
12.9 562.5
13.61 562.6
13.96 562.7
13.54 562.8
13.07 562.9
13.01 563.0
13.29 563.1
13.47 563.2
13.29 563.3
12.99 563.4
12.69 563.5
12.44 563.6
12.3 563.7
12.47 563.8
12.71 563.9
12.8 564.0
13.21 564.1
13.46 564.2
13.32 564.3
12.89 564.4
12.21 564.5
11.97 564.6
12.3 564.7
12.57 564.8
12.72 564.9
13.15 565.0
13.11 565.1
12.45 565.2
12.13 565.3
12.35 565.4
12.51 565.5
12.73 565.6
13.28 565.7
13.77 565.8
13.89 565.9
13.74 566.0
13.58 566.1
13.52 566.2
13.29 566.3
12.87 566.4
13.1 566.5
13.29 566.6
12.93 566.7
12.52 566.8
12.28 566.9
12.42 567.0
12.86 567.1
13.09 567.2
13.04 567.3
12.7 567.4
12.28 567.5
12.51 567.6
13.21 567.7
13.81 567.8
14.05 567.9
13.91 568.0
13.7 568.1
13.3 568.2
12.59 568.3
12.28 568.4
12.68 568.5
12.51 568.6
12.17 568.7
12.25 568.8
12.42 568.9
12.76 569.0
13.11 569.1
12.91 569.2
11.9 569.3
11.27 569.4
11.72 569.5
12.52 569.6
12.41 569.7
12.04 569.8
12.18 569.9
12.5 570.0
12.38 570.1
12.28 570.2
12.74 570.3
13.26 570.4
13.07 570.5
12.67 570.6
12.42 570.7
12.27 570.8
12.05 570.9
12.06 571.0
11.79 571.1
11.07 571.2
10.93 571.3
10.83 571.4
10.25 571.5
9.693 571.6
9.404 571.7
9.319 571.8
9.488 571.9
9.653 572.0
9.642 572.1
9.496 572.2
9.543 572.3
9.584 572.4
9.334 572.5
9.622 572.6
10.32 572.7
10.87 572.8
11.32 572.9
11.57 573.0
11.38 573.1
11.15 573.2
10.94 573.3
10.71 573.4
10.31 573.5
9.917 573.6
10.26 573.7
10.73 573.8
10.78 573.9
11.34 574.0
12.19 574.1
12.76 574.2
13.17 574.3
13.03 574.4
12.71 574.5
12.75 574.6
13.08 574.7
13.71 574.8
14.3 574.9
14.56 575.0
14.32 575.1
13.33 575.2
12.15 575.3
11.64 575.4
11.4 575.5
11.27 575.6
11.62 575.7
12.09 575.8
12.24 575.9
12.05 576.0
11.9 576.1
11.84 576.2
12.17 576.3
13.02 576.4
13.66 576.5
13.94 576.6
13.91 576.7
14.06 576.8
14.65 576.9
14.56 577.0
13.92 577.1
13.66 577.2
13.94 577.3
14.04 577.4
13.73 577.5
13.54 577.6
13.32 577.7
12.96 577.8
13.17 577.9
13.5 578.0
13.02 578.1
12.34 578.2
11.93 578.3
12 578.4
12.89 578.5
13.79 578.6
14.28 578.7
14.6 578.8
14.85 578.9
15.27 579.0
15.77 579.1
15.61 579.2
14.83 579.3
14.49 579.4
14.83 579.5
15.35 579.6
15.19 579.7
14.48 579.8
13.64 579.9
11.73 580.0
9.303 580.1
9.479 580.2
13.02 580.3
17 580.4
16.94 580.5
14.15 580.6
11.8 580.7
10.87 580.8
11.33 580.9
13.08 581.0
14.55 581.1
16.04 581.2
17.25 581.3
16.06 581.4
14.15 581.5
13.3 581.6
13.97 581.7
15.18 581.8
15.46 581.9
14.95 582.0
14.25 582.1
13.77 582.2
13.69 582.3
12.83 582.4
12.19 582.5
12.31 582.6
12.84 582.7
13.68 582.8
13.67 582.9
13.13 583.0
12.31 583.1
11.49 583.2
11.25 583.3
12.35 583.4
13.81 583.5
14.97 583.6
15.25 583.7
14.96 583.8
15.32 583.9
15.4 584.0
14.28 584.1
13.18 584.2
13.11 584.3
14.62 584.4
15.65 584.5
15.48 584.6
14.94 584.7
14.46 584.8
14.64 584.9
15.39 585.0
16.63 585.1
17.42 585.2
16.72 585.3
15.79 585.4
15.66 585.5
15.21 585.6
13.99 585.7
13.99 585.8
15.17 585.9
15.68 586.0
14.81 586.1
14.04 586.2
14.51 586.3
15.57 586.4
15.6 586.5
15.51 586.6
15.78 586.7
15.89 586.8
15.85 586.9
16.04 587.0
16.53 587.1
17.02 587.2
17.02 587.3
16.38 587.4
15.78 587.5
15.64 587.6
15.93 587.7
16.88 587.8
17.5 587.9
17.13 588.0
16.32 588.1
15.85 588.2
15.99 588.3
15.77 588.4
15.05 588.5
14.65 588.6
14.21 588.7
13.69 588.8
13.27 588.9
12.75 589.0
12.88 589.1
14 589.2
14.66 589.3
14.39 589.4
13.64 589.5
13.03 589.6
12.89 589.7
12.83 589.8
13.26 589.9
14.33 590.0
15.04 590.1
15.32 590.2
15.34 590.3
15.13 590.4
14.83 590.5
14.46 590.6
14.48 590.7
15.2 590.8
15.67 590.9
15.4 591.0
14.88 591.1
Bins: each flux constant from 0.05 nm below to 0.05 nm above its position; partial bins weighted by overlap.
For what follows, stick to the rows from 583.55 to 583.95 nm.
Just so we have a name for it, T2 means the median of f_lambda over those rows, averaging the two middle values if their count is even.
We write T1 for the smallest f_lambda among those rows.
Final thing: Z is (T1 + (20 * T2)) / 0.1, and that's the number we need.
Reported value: 3172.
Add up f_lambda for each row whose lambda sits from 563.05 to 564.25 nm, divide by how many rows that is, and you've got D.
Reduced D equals 12.9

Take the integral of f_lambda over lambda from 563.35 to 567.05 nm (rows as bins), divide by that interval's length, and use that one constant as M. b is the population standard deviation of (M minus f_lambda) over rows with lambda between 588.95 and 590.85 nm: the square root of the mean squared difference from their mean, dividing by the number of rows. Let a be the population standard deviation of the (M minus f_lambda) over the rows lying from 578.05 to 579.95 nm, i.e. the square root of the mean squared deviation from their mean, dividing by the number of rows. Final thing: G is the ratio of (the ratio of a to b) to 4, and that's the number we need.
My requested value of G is 0.32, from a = 1.18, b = 0.91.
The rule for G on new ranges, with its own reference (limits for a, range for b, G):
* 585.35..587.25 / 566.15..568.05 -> 0.39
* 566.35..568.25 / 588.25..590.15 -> 0.13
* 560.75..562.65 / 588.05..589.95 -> 0.15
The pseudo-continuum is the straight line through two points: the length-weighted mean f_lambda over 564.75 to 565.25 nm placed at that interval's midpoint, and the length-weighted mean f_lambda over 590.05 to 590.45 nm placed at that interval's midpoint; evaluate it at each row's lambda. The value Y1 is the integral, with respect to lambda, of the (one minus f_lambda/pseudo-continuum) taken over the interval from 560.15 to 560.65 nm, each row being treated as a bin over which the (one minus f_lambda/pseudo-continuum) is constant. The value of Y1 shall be -0.022 nm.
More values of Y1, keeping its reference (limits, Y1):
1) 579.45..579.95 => -0.017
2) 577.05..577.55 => 0.004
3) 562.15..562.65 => -0.012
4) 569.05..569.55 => 0.039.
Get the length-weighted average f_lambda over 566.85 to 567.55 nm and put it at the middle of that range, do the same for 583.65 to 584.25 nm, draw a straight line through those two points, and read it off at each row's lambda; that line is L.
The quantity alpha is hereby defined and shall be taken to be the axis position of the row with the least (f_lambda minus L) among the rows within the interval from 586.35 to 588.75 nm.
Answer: 588.7 nm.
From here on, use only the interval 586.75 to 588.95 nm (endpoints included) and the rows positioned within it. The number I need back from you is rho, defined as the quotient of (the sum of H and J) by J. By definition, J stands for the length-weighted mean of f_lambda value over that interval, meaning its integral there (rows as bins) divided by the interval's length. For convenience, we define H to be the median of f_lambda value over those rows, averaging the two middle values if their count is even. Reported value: 2.00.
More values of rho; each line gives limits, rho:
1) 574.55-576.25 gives 1.96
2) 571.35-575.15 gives 1.97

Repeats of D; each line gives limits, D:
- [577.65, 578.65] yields 12.9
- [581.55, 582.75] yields 13.7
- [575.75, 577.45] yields 13.3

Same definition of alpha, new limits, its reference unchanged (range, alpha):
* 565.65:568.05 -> 567.5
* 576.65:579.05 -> 578.3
